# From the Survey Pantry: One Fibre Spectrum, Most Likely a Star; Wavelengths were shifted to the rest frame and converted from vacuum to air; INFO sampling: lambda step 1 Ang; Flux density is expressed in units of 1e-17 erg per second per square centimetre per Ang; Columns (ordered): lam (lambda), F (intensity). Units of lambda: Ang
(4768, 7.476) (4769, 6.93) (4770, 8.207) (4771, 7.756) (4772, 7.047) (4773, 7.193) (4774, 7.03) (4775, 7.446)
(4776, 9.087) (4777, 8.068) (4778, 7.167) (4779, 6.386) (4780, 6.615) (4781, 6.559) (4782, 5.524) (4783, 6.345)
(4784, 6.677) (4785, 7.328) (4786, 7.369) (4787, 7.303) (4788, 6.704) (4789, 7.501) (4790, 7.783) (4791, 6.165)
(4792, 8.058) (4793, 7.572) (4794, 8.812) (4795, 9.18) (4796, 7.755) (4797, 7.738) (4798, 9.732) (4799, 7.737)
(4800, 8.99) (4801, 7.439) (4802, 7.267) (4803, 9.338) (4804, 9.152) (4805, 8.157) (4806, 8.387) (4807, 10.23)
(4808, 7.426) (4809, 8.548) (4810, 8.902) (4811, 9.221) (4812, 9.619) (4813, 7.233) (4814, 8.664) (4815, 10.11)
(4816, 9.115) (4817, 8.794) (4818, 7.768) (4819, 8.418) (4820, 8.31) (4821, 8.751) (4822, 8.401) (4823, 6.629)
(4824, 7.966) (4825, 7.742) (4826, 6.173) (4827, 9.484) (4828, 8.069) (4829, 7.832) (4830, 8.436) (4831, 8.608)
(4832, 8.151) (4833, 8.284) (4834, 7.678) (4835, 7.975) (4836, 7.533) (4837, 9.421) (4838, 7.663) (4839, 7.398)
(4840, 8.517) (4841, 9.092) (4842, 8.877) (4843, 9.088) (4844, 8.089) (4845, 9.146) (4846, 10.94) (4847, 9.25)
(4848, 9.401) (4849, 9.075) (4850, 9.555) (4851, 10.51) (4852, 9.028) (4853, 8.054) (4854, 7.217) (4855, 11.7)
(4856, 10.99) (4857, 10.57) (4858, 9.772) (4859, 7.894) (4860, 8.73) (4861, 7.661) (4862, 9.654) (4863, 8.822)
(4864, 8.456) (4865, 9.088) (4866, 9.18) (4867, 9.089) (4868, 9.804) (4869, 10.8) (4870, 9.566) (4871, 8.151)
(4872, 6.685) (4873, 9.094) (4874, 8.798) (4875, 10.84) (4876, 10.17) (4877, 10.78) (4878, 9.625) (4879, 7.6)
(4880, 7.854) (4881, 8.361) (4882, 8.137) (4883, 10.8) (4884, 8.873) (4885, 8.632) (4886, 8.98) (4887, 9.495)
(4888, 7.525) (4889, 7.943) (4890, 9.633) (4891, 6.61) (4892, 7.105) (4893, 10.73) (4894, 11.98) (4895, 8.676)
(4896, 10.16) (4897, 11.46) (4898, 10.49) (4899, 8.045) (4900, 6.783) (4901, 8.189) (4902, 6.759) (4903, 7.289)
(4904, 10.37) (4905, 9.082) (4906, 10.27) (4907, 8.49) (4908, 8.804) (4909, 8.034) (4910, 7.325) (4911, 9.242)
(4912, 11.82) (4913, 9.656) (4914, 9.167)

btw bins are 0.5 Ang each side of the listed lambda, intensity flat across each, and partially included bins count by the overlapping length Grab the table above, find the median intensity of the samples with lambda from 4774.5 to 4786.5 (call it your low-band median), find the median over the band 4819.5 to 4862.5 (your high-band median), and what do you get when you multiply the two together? 59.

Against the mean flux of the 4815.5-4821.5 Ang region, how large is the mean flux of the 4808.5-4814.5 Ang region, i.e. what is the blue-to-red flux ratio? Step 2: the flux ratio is 1.02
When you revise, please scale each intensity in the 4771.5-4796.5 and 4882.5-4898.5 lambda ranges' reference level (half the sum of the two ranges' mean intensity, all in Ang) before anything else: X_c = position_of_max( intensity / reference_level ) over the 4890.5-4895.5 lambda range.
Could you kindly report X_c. 4894 Ang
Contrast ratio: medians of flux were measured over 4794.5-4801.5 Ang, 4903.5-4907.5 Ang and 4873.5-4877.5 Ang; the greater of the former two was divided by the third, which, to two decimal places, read 0.92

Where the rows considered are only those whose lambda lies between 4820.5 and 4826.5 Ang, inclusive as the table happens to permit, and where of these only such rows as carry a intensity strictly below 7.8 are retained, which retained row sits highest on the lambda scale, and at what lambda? 4826 Ang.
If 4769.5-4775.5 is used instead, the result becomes 4775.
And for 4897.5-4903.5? 4903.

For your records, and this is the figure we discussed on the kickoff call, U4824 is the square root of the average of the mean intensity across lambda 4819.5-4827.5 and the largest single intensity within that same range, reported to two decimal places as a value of 2.95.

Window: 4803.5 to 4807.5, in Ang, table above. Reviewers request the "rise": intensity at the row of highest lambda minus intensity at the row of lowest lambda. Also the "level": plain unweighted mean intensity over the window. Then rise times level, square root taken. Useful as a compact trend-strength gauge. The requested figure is 3.1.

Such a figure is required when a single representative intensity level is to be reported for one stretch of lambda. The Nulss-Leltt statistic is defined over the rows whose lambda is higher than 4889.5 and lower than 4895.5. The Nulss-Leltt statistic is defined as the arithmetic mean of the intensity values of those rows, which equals 9.1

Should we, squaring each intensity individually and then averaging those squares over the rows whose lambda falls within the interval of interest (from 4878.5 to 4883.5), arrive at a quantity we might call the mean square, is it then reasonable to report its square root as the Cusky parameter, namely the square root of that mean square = 8.6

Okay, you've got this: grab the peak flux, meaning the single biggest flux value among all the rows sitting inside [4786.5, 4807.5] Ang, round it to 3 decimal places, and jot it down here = 10.230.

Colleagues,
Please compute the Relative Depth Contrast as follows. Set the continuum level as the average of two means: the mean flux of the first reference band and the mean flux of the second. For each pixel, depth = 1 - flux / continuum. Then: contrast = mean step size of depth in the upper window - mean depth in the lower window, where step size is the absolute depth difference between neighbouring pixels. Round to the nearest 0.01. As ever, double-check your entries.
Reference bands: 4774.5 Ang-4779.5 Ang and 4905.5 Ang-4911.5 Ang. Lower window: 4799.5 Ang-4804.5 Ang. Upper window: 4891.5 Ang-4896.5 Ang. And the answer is 0.33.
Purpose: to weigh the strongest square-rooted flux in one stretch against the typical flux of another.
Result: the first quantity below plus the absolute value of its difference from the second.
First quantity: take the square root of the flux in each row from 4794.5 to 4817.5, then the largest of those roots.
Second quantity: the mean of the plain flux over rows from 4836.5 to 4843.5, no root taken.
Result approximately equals 8.6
